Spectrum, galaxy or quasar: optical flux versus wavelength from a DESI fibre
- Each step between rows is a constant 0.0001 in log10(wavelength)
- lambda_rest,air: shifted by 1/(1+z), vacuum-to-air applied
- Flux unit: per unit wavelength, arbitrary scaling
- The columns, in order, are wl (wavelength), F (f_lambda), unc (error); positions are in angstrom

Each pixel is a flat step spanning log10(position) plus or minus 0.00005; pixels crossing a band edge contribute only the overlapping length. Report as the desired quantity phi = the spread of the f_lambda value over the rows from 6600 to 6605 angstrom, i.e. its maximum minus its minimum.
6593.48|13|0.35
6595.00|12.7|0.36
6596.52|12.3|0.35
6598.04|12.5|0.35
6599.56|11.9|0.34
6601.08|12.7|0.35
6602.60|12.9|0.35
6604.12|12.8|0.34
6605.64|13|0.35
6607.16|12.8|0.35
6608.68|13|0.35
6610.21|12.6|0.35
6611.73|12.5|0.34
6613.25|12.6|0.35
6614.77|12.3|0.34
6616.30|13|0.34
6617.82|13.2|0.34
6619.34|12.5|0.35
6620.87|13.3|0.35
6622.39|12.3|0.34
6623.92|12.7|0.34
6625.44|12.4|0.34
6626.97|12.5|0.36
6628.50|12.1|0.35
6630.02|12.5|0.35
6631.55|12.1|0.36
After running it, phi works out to 0.20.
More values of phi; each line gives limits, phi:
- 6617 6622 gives 0.80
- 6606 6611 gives 0.40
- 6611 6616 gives 0.30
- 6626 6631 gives 0.40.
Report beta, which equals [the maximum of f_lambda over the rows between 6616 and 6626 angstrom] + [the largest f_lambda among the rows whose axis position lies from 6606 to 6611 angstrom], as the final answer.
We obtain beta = 26.3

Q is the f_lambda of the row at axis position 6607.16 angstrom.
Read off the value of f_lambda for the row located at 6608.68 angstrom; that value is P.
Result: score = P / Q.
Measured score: 1.02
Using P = 13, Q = 12.8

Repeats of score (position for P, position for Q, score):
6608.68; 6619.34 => 1.04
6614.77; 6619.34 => 0.98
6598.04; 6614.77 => 1.02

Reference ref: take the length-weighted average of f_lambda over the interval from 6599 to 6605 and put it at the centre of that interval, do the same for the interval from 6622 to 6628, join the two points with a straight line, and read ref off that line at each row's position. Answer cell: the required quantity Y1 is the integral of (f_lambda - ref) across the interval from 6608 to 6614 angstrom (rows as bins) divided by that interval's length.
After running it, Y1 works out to 0.1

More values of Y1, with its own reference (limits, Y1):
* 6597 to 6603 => -0.2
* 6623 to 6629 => 0.0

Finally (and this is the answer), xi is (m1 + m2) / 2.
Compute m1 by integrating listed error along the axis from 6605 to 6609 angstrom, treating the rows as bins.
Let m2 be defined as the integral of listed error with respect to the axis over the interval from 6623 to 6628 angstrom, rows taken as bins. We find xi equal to 1.566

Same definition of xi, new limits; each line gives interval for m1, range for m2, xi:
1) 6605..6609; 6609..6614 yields 1.567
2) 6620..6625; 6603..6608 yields 1.726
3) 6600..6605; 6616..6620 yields 1.554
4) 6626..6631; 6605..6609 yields 1.582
